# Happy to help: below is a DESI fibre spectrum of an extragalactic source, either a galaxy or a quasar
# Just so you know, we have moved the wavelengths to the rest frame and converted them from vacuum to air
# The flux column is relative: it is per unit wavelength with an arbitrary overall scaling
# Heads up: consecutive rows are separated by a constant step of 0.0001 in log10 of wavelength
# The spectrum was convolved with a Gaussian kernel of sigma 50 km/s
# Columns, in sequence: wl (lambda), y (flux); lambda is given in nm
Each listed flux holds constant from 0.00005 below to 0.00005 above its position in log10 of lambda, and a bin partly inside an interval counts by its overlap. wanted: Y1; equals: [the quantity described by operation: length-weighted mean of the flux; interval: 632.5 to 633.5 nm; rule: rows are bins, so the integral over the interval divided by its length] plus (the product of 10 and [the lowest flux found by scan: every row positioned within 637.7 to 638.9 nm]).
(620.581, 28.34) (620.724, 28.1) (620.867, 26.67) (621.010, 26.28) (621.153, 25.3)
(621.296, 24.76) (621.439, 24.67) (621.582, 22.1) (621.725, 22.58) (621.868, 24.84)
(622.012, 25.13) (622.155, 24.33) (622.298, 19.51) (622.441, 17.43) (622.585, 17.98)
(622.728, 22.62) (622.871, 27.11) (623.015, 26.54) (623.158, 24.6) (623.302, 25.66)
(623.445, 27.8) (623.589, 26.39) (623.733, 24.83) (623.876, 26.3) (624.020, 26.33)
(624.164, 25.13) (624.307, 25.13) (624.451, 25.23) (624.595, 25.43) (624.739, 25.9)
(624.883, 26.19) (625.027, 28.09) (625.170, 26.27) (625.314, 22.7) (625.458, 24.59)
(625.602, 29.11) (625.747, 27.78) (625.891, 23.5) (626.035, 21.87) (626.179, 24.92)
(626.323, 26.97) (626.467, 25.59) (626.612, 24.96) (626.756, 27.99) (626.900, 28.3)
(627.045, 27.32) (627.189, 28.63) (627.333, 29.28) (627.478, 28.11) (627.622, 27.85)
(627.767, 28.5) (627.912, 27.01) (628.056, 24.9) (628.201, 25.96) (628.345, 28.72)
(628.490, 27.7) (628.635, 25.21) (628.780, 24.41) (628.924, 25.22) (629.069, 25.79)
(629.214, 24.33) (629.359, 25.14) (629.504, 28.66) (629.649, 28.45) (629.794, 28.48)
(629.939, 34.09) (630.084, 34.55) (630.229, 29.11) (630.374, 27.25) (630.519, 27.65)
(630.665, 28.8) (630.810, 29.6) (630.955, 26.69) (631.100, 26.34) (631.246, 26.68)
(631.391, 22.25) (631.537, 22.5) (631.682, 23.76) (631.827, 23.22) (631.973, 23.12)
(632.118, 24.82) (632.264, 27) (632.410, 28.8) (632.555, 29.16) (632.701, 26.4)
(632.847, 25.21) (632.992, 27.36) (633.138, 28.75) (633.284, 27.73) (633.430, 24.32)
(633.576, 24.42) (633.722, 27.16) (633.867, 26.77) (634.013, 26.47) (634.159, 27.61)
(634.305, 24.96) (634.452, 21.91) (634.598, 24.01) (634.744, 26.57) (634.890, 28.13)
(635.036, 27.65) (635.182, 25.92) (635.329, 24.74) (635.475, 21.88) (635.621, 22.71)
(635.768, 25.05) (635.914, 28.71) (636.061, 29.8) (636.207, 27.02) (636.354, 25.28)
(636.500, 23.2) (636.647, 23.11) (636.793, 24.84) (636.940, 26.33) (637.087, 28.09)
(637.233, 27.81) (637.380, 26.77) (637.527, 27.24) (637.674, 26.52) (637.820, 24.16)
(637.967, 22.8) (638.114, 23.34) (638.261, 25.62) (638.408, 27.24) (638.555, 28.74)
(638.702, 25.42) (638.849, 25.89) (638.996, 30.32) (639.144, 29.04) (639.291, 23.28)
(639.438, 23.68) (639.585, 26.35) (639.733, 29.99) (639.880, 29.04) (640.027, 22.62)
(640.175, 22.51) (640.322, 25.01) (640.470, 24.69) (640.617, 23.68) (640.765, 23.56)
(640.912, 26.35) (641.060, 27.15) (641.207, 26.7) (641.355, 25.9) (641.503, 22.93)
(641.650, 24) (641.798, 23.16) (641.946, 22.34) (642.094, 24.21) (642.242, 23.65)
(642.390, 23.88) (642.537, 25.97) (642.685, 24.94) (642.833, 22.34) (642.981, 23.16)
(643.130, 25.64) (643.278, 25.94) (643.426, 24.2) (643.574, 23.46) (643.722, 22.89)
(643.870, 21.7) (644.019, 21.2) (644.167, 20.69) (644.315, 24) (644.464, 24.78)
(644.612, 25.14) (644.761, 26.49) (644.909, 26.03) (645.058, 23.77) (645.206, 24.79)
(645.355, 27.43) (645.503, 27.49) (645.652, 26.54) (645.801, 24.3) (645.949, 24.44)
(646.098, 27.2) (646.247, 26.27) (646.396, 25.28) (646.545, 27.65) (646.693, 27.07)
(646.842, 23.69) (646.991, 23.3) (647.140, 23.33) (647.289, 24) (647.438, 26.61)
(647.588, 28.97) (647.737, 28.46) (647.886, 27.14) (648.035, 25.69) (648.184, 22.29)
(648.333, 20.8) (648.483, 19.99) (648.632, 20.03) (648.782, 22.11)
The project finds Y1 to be 255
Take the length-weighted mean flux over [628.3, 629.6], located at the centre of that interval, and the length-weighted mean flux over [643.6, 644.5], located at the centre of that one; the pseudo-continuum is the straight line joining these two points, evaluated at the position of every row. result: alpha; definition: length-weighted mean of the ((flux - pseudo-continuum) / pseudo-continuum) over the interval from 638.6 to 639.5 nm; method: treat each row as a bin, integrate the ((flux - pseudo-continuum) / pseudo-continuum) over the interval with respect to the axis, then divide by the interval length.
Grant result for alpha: 0.11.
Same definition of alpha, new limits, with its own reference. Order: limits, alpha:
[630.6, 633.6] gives 0.03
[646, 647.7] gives 0.18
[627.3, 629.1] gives 0.02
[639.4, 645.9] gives 0.08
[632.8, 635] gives 0.05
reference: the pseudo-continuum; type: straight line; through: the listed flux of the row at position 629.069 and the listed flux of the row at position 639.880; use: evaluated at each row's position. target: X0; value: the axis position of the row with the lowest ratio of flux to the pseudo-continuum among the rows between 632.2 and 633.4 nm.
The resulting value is 632.847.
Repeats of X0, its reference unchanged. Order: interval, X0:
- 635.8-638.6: 637.967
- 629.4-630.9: 630.374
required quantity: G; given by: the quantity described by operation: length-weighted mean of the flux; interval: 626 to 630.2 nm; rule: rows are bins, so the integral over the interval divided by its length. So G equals 27.3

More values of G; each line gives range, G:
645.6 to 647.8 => 25.8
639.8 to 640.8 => 24.5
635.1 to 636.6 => 25.4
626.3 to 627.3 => 27.2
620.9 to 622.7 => 23.0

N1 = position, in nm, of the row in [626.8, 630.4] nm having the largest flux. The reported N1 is 630.084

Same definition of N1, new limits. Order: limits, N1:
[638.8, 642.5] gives 638.996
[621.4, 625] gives 623.445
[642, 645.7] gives 645.503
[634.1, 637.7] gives 636.061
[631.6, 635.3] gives 632.555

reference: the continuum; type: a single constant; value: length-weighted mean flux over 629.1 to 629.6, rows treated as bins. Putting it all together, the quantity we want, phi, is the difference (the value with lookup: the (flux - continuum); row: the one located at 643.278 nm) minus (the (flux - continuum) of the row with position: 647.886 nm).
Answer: -1.2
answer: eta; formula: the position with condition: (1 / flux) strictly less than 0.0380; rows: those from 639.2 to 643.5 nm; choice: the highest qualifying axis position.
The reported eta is 641.207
